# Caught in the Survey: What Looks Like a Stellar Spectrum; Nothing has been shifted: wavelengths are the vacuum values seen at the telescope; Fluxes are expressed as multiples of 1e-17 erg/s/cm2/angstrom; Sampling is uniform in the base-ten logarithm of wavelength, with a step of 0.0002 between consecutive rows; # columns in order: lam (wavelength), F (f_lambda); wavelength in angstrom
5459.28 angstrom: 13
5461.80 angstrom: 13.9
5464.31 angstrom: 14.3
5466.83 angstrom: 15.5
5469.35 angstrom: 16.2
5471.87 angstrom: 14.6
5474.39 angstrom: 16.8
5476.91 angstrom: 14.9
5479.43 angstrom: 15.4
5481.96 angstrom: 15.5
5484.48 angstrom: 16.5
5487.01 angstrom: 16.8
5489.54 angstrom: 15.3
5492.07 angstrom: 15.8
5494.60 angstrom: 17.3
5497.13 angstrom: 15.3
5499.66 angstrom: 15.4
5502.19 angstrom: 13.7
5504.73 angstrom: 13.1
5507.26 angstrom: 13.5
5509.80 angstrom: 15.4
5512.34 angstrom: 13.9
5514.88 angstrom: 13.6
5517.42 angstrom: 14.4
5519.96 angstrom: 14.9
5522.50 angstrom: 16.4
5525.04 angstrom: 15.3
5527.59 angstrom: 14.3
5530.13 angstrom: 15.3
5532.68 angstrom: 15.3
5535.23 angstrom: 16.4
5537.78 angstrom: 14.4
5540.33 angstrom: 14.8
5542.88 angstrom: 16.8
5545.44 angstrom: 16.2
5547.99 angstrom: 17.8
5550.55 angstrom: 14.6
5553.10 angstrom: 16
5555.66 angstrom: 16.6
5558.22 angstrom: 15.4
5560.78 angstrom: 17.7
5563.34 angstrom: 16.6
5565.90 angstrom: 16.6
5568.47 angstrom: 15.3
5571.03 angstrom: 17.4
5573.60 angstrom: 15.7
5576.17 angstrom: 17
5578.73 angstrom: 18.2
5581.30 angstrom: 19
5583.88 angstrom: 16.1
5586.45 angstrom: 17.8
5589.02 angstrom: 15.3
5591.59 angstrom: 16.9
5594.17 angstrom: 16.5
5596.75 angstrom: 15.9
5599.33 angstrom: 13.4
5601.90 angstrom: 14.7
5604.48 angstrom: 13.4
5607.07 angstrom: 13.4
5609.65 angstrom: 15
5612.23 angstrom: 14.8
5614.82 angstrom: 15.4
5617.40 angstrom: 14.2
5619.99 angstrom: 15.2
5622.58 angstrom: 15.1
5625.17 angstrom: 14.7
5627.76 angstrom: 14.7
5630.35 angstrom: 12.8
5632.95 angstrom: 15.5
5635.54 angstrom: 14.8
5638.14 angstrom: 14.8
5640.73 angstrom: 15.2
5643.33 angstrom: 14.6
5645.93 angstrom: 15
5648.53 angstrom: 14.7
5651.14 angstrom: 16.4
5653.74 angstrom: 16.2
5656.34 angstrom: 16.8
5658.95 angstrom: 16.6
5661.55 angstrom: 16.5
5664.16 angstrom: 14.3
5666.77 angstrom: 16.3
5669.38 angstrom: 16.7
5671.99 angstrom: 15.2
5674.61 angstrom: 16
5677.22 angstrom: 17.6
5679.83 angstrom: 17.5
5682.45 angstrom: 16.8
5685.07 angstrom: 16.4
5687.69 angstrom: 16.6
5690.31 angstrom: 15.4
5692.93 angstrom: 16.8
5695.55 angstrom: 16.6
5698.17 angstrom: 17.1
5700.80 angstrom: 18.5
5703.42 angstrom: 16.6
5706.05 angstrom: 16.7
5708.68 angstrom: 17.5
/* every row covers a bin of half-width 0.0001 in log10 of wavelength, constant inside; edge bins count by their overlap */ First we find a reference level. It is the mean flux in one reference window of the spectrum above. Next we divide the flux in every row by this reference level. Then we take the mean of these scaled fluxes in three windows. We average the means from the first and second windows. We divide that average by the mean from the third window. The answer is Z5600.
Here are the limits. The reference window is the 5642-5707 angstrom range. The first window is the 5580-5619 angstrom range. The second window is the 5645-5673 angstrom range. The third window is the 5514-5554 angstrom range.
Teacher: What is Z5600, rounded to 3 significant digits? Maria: 1.02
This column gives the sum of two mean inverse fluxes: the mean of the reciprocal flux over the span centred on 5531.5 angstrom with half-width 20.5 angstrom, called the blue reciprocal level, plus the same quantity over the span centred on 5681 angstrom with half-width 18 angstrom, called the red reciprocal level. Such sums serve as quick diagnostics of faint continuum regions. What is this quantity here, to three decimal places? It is 0.127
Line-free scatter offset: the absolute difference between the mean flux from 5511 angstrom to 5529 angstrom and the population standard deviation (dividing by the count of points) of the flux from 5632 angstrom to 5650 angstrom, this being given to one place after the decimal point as 14.4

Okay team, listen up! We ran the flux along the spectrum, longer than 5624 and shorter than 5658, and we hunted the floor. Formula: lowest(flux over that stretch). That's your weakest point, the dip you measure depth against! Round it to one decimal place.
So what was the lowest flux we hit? 12.8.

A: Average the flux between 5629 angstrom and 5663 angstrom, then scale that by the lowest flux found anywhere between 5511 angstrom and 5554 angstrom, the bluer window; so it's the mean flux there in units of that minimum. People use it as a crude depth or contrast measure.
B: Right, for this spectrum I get 1.13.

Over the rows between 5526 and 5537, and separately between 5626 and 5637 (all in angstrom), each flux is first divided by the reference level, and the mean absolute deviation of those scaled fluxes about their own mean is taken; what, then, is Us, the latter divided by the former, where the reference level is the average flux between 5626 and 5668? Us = 1.5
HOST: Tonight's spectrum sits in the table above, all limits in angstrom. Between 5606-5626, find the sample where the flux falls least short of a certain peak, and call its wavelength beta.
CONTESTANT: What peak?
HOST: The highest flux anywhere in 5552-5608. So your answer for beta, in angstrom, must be 5614.82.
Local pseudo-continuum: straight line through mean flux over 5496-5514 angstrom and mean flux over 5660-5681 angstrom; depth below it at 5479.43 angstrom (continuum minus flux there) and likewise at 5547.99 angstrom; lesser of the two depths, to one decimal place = -3.0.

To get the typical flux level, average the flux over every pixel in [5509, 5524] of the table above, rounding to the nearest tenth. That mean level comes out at 14.8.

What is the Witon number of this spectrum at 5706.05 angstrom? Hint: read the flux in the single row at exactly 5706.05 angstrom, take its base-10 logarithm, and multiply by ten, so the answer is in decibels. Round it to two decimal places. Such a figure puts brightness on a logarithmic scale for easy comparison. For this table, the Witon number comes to 12.23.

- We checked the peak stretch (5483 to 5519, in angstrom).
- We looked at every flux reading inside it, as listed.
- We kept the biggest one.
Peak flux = 17.3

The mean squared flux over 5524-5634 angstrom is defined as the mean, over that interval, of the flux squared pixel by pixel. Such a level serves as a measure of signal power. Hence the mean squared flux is 247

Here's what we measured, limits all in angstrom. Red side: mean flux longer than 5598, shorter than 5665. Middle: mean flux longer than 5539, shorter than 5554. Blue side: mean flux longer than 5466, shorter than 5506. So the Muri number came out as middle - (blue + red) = -14.4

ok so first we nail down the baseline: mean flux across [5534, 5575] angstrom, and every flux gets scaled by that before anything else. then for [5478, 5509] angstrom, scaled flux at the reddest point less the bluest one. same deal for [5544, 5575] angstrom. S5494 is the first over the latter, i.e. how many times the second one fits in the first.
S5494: 4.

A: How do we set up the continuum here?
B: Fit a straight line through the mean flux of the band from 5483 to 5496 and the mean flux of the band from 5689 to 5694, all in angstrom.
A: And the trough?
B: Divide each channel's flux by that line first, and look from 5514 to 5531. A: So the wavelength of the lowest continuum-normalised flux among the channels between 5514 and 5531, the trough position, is 5514.88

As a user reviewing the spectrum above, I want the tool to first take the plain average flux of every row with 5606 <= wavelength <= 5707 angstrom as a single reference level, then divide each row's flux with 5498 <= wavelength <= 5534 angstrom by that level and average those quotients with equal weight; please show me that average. 0.93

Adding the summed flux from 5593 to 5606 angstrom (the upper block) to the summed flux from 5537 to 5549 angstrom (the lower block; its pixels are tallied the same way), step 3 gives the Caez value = 154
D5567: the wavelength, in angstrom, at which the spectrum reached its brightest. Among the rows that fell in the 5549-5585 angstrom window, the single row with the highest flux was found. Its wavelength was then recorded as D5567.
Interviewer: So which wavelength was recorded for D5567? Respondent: 5581.30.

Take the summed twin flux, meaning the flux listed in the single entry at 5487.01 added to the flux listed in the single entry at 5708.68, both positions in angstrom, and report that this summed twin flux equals 34.3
